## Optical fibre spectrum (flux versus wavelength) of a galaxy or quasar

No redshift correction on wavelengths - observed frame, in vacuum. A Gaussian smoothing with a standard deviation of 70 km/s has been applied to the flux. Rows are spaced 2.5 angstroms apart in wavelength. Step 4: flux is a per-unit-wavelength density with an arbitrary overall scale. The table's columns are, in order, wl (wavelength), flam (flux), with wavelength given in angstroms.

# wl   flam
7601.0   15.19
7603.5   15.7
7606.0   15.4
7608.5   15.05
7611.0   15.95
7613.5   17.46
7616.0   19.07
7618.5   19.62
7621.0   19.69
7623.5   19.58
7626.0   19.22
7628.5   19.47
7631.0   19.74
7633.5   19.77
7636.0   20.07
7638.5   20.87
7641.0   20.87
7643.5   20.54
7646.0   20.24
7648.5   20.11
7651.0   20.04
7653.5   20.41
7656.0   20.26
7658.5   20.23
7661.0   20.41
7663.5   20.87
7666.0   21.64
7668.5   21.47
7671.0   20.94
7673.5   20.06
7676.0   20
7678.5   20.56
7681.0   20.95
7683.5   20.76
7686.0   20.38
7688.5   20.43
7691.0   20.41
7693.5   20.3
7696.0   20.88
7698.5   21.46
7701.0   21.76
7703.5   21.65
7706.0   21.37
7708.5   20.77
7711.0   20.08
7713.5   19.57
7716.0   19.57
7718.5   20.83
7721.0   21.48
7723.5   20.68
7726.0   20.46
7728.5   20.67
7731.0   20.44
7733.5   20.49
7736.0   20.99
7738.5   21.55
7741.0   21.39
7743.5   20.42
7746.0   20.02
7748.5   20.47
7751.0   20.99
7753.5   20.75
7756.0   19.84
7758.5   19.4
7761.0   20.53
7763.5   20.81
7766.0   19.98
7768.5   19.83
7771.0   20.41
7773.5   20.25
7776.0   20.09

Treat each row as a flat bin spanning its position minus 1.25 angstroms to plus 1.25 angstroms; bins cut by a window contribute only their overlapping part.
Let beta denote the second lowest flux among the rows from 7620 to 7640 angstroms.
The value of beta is 19.47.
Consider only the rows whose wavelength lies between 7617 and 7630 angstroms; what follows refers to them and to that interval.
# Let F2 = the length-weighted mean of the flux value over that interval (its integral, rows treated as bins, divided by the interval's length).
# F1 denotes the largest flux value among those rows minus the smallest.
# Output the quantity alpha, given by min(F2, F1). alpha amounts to 0.47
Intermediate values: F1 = 0.47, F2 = 19.5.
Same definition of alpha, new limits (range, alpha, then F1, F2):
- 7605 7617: 4.02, 4.02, 16.6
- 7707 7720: 1.26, 1.26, 20.2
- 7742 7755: 0.97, 0.97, 20.5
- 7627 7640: 1.40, 1.40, 20.0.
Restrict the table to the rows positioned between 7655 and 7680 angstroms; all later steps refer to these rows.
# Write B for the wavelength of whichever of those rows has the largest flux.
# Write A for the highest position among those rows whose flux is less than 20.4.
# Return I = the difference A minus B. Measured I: 10.0 angstroms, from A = 7676.0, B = 7666.0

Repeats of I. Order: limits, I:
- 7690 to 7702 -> -7.5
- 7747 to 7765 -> 7.5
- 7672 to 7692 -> 5.0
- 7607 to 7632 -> 0.0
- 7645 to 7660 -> 5.0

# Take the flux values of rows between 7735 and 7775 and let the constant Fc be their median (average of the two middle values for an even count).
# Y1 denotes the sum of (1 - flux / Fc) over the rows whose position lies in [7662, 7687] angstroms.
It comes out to -0.16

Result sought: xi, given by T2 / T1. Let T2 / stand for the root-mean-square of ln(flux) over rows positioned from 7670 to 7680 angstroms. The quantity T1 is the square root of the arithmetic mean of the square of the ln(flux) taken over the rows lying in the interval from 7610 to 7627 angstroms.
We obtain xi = 1.031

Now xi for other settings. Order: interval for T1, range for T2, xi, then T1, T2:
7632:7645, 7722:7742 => 1.007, 3.02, 3.04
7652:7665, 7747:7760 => 0.998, 3.02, 3.01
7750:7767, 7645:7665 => 1.000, 3.01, 3.01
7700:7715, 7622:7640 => 0.983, 3.04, 2.99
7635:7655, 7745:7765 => 0.999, 3.02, 3.01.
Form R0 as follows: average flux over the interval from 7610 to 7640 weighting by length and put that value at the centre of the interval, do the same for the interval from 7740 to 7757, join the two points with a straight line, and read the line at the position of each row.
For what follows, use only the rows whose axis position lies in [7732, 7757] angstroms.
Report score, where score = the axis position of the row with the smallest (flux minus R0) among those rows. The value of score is 7756.0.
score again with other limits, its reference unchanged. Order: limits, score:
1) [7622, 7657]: 7626.0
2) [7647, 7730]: 7716.0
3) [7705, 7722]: 7716.0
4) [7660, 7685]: 7676.0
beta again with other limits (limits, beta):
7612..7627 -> 19.07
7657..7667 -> 20.41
